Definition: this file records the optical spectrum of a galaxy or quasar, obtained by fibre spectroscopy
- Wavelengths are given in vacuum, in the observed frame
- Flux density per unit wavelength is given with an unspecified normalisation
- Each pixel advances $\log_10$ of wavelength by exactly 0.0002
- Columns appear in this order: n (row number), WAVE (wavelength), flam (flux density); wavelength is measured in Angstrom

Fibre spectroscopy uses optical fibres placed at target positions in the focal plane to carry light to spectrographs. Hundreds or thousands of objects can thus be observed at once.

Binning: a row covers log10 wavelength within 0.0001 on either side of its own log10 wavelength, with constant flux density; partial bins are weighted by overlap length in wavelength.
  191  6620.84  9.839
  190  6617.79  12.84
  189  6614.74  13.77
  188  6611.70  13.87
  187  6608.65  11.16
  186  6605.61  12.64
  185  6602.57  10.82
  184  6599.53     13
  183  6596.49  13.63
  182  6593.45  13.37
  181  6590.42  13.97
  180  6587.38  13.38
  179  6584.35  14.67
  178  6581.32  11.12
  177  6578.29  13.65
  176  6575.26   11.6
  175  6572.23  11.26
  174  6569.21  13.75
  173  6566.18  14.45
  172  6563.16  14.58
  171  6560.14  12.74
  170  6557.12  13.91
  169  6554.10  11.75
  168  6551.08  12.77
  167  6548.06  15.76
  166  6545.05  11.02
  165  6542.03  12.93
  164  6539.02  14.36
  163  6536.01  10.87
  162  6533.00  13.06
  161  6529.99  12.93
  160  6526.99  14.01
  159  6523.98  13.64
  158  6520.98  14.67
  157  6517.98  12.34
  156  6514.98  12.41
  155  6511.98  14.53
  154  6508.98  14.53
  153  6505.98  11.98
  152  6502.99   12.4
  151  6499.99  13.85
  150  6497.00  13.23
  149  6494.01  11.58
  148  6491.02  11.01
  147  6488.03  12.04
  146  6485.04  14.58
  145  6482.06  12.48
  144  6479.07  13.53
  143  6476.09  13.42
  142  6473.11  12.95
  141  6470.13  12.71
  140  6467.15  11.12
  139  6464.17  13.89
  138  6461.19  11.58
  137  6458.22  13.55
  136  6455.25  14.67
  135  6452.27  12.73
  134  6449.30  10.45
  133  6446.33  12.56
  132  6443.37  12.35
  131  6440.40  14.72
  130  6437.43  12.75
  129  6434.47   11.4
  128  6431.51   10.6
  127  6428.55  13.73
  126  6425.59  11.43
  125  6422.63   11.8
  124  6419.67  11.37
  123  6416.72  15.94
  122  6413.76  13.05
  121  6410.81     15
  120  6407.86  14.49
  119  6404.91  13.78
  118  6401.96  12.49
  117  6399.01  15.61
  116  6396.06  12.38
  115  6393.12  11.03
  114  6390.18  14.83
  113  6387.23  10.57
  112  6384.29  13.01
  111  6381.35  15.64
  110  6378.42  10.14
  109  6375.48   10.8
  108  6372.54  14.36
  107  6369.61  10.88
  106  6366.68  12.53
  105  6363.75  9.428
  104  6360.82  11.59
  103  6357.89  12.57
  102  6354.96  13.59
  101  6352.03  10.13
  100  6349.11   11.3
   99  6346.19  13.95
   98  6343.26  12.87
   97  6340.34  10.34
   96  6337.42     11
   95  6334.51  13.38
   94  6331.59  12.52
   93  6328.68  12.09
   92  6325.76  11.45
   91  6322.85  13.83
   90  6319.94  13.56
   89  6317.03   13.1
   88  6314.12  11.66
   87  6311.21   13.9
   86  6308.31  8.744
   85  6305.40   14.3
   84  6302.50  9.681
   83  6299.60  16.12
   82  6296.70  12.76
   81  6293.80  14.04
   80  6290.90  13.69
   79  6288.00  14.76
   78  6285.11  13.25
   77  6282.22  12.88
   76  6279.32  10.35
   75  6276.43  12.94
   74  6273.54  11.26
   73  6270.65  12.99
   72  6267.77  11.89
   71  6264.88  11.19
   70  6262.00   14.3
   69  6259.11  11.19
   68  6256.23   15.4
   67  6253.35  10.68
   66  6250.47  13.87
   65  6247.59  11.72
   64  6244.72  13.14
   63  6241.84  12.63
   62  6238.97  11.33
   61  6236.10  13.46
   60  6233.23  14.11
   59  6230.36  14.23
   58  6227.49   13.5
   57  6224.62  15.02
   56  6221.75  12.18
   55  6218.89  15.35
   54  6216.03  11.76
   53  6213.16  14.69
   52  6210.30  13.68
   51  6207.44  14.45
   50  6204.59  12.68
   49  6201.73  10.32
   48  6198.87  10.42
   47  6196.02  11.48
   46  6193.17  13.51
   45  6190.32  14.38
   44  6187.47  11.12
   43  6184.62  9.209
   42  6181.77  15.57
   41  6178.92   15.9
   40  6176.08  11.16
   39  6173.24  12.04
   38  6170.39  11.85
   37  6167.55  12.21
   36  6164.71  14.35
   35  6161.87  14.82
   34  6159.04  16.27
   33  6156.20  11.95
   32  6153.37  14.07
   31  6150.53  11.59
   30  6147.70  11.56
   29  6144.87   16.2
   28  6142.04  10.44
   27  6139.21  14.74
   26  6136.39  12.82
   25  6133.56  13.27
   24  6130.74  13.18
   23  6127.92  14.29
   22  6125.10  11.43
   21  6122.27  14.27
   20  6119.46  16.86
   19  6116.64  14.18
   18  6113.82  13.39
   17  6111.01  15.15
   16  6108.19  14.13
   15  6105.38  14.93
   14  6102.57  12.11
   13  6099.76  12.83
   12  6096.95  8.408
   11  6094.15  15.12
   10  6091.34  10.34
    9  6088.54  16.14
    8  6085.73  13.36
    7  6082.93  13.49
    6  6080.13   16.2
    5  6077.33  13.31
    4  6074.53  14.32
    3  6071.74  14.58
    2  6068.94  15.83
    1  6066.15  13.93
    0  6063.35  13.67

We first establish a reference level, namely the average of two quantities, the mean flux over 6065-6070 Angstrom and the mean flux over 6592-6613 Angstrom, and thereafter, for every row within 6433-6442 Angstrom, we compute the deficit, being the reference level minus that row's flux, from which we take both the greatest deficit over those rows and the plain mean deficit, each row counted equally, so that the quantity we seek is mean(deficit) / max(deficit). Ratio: 0.34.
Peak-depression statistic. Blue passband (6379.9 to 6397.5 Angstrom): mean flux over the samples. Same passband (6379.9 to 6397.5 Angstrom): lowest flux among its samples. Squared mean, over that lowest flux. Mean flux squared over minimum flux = 15.8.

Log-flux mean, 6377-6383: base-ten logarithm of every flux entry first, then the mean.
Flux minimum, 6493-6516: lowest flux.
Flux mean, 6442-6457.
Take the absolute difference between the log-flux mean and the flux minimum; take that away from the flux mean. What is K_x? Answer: 2.1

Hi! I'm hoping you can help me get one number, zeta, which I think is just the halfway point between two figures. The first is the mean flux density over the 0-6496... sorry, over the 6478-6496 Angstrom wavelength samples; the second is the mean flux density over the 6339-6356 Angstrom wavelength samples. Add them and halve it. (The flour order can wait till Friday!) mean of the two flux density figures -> 12.3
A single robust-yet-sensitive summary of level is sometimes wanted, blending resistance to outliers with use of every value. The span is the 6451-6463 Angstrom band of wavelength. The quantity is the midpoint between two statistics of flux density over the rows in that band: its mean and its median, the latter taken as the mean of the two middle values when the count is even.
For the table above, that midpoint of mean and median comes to 13.1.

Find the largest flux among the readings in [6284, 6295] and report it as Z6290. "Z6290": 14.76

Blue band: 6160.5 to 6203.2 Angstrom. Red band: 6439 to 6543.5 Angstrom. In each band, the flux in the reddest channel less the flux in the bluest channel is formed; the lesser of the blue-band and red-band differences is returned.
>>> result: -4.5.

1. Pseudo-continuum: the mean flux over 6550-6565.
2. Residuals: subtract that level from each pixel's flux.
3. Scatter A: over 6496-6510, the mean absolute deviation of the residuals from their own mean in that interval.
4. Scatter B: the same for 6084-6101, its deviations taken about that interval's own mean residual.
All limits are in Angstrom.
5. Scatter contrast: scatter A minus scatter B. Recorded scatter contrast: -1.4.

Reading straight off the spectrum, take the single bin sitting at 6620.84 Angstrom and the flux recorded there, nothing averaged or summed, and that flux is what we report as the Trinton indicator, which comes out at 9.839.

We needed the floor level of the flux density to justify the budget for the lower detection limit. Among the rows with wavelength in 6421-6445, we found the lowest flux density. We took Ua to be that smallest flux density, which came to 10.6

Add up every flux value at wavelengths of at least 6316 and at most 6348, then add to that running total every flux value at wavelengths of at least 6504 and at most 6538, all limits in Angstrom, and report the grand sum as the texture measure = 283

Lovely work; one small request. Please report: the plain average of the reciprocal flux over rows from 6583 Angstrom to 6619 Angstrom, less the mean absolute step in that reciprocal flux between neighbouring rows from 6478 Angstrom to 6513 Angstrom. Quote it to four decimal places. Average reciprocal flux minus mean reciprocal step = 0.0693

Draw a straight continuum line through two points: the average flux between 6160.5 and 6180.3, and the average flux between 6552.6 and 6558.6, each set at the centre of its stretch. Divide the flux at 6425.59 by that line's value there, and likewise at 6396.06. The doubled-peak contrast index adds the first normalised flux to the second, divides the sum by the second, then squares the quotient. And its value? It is 3.7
